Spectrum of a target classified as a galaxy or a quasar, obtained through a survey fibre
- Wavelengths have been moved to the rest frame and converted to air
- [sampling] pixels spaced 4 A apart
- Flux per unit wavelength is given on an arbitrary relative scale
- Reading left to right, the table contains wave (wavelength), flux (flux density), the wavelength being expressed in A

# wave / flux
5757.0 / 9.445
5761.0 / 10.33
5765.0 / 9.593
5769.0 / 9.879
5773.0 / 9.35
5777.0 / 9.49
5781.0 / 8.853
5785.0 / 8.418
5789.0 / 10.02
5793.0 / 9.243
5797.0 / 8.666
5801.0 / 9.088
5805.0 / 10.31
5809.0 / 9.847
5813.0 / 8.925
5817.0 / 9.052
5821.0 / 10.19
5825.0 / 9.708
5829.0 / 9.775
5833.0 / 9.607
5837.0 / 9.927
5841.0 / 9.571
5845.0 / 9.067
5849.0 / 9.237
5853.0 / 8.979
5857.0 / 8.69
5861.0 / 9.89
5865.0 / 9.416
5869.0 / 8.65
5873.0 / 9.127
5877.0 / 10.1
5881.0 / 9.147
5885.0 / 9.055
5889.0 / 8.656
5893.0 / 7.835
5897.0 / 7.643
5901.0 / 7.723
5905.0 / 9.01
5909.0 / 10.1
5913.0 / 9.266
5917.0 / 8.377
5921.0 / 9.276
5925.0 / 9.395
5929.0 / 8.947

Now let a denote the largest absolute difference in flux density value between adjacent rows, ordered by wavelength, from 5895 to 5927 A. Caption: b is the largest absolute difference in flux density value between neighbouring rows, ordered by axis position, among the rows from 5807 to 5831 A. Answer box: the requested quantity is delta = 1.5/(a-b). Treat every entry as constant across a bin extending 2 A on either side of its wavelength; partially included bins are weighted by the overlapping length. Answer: 10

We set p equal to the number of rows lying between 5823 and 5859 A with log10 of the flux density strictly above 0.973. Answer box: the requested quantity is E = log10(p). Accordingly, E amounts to 0.70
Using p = 5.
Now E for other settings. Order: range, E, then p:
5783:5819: 0.48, 3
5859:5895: 0.48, 3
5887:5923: 0.00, 1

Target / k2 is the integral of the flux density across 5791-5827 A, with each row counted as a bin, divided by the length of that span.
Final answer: 9.45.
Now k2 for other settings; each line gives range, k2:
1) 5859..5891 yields 9.26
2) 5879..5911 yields 8.65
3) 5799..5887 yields 9.43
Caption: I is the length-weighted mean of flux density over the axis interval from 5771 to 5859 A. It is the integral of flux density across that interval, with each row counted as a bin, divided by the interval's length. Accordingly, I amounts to 9.36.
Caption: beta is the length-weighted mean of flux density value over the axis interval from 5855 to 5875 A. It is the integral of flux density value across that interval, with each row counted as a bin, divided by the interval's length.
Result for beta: 9.2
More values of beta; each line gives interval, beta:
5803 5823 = 9.7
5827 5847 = 9.6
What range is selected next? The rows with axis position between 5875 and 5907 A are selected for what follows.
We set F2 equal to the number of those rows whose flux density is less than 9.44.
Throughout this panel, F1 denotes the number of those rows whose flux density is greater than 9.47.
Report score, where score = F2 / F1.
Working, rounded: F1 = 1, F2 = 7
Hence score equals 7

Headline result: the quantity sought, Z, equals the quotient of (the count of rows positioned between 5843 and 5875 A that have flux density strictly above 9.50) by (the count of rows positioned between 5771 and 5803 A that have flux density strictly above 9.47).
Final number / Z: 0.5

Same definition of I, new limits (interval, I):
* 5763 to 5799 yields 9.28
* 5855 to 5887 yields 9.26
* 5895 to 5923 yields 8.77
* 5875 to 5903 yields 8.59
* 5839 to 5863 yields 9.24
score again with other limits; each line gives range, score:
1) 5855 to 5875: 4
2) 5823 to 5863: 1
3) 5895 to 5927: 7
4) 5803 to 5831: 0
